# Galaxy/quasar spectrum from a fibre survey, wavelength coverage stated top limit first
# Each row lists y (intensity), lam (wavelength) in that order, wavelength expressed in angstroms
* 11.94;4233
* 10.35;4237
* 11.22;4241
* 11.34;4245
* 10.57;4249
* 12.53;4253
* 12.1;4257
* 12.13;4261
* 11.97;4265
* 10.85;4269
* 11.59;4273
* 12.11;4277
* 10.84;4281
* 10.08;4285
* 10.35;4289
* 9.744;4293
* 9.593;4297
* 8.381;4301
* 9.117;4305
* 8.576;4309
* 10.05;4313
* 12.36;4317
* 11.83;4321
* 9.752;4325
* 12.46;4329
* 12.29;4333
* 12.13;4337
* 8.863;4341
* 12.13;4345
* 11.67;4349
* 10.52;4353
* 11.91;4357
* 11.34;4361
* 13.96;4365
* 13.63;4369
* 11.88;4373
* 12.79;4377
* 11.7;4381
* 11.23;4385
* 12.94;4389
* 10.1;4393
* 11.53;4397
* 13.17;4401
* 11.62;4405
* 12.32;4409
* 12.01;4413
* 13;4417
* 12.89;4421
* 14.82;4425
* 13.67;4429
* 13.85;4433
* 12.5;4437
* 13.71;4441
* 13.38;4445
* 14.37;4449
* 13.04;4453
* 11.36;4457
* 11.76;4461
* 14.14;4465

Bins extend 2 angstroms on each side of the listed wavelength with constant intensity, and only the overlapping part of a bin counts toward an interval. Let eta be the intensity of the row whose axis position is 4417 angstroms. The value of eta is 13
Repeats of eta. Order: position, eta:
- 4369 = 13.63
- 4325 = 9.752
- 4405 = 11.62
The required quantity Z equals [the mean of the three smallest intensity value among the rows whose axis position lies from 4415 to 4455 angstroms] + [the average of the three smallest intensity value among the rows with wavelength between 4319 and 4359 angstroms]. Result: 22.5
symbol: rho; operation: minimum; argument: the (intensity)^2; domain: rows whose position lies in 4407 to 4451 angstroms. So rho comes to 144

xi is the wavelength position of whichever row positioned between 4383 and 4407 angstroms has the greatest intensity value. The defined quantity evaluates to 4401 angstroms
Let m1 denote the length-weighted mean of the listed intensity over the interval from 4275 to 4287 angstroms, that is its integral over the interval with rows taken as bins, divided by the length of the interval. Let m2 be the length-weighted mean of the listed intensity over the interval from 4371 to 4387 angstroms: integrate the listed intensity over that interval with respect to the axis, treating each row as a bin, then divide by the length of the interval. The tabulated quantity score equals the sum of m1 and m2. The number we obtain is 22.9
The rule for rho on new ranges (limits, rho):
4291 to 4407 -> 70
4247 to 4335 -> 70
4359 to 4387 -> 126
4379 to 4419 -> 102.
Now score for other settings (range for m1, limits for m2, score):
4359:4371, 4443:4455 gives 26.6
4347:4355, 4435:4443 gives 24.2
